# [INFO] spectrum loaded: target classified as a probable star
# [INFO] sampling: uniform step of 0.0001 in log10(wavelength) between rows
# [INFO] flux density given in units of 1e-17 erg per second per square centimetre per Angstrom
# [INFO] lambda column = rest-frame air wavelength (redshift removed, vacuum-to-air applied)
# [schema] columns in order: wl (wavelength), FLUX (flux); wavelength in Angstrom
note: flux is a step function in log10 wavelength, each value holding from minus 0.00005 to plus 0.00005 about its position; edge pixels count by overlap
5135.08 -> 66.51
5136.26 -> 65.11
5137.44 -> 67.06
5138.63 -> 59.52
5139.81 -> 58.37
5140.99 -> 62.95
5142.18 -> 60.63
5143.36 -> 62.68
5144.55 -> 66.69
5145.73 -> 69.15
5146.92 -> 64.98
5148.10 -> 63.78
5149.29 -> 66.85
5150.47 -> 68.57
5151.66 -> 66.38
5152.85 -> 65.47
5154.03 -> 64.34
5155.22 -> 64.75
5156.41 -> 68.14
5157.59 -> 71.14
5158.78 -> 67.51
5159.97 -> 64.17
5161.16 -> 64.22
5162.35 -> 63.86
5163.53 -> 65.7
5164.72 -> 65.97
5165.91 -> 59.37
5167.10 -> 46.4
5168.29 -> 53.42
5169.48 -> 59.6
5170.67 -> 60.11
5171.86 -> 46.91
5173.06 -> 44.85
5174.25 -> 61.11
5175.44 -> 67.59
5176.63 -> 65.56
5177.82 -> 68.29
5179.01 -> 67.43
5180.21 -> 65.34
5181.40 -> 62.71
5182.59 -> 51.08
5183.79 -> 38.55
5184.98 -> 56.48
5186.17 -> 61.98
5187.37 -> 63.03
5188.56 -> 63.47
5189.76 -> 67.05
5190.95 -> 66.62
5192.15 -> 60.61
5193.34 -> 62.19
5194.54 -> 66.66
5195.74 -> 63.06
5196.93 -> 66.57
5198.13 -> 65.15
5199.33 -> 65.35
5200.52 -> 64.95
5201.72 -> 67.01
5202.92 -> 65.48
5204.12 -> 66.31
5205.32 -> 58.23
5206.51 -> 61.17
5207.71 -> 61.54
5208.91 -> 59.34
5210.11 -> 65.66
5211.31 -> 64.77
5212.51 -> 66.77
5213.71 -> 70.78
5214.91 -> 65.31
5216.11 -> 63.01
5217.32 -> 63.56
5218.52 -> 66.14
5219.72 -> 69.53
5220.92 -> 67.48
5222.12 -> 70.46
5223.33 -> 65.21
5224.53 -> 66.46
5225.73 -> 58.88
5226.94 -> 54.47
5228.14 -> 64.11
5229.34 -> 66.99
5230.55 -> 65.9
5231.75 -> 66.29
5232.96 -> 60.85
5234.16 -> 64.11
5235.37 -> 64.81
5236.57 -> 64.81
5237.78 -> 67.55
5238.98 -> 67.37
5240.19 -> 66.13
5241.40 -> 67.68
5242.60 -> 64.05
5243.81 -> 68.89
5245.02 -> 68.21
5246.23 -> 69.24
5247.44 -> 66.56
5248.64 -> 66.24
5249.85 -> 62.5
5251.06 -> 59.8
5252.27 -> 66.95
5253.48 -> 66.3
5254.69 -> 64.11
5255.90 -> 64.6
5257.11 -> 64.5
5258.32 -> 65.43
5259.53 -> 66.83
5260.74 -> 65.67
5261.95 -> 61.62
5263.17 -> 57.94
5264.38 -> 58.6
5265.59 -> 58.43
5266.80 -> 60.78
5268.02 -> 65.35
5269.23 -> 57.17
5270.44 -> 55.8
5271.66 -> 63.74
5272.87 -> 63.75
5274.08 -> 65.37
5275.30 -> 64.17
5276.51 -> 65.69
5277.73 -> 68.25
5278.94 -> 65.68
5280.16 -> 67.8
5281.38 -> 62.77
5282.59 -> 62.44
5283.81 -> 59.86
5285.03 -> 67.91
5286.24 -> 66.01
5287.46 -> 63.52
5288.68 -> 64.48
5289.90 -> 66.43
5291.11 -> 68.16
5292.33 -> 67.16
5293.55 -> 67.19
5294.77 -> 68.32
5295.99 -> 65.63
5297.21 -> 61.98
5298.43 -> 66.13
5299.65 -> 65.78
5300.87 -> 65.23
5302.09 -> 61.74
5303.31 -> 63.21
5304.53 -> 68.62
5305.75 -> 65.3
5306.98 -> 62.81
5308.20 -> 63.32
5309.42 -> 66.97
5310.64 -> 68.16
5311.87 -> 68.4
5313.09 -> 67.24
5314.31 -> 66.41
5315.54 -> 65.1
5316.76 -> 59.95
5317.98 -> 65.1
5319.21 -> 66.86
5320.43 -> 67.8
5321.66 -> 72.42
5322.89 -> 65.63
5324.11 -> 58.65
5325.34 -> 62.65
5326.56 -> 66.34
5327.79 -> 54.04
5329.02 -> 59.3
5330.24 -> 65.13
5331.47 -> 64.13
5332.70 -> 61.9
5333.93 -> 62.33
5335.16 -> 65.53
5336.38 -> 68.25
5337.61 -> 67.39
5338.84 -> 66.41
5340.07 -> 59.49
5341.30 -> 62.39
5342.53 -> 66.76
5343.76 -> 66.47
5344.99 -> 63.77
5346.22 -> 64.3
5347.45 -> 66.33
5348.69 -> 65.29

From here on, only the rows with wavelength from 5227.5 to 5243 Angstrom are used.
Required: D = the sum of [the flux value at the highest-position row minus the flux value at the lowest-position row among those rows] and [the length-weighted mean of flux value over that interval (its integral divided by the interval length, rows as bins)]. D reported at 65.4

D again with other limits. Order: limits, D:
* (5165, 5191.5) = 66.3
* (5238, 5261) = 64.2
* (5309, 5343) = 64.4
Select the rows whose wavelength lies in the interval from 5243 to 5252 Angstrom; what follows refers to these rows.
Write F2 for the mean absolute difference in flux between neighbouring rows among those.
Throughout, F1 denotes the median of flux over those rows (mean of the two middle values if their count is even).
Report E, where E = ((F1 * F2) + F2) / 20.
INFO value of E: 6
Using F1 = 66.6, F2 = 1.9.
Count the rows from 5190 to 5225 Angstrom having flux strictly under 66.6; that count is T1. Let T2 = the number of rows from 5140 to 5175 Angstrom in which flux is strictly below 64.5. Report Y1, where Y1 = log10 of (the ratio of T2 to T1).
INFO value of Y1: -0.118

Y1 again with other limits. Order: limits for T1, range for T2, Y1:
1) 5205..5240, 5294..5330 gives -0.322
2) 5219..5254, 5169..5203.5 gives -0.079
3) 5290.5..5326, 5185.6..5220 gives -0.151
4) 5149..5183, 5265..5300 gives -0.208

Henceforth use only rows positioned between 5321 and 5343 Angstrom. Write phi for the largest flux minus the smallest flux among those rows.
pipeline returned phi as 18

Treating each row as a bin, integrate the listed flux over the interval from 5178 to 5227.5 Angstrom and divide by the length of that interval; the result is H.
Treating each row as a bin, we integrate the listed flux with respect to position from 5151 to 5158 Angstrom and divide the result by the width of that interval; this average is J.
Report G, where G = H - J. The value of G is -3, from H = 63.4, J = 66.6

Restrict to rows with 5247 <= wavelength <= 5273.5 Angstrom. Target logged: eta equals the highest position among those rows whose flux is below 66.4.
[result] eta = 5272.87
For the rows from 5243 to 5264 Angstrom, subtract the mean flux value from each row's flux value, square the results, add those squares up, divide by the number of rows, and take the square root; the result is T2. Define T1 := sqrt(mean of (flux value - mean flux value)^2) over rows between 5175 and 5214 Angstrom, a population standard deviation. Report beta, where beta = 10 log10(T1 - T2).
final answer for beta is 4.4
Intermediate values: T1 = 5.77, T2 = 3.0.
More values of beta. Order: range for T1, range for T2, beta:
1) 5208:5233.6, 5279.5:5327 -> 0.2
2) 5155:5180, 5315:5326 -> 5.5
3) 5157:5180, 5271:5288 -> 7.3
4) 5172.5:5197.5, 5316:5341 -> 5.4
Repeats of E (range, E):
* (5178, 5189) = 21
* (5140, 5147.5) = 10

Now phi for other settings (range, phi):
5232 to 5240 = 7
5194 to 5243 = 16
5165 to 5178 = 23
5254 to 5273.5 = 11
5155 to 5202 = 33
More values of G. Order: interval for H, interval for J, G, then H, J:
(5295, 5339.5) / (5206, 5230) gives 0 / 64.8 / 64.6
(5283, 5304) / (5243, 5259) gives 0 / 65.2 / 65.6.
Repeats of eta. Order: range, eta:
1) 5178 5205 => 5204.12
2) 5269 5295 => 5288.68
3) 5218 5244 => 5242.60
